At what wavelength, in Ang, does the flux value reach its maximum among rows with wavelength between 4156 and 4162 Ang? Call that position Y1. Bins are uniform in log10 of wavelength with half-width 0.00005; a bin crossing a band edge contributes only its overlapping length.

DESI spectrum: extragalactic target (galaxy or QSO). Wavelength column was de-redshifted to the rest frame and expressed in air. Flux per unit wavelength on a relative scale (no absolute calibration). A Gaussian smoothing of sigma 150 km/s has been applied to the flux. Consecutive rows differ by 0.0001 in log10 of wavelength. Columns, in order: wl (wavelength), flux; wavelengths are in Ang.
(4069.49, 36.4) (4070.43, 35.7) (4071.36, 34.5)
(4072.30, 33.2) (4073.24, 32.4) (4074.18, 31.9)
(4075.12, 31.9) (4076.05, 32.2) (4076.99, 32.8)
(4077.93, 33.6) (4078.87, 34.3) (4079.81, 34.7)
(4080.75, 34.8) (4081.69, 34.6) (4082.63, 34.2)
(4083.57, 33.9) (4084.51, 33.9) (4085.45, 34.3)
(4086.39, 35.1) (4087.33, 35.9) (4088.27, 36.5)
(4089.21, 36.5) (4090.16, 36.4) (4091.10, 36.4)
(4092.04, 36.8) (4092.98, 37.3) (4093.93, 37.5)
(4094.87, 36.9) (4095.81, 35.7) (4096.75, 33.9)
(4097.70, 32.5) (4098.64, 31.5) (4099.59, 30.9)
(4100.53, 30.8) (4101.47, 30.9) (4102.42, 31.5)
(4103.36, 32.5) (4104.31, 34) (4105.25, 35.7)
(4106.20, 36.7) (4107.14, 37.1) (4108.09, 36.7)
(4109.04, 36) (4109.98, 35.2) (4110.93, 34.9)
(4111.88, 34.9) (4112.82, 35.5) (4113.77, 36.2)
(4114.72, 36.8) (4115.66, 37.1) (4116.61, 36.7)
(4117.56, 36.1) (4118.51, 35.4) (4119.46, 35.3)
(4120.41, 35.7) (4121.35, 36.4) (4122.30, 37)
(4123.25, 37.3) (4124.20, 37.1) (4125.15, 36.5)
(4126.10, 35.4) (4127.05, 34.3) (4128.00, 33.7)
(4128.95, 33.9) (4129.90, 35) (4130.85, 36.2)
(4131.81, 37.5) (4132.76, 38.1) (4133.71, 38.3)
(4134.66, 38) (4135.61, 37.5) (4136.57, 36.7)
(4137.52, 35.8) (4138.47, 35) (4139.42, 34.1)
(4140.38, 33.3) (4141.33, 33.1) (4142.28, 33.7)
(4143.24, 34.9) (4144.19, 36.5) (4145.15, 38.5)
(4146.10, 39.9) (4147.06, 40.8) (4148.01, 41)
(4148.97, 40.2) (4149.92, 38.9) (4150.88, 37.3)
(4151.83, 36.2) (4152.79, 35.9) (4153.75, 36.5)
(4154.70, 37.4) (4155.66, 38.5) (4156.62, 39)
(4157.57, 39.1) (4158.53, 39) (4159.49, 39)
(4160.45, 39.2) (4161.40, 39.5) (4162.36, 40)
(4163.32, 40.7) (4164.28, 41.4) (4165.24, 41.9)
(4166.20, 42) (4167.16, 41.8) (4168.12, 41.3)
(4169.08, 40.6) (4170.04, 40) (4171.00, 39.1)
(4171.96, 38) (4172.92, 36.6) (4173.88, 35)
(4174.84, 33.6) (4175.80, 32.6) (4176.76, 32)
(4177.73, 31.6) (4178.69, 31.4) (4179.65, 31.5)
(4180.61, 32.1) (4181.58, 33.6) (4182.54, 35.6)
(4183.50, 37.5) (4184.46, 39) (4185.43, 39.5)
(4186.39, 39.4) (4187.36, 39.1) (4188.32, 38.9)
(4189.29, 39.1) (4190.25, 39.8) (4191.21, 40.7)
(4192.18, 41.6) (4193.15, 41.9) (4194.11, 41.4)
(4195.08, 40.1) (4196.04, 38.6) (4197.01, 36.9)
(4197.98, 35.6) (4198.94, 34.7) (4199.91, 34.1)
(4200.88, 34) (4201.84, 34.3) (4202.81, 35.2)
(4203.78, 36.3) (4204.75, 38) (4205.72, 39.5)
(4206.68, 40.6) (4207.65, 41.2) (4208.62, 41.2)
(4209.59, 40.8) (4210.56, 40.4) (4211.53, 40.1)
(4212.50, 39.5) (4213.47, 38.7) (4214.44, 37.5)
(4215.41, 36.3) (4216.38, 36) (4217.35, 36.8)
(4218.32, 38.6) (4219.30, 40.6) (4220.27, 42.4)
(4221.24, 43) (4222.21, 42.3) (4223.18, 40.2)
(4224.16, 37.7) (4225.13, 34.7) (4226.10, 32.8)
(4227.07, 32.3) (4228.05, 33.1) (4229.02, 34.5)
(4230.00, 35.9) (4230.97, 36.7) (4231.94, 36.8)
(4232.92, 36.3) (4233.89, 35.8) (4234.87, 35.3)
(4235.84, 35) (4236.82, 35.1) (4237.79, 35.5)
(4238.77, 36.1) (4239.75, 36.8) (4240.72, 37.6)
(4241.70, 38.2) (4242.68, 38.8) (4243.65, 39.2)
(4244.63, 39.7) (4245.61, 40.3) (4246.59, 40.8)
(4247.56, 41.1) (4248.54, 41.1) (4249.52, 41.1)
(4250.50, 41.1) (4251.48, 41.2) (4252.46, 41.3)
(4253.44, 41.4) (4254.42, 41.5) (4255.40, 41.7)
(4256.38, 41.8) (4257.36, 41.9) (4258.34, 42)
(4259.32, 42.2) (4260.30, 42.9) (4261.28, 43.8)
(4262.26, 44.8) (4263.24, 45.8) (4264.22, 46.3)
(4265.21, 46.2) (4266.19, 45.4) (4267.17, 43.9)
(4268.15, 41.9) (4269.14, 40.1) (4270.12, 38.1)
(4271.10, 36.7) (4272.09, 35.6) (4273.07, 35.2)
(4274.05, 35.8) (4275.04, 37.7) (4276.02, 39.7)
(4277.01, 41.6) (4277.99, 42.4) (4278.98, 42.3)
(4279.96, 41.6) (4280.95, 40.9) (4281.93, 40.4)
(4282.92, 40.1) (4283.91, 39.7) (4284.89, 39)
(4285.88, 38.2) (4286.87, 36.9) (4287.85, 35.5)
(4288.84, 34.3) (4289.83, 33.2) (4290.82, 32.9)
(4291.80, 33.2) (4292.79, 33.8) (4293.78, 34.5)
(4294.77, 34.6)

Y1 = 4161.40 Ang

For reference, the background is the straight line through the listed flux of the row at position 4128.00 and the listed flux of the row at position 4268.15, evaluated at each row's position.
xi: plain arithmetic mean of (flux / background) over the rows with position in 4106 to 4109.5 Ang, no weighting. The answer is 1.13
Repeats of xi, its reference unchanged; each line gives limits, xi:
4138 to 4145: 1.00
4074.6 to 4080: 1.08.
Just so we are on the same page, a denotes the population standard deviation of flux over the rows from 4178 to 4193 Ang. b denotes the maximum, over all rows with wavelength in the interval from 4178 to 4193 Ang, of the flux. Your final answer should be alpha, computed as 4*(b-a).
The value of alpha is 153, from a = 3.4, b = 41.6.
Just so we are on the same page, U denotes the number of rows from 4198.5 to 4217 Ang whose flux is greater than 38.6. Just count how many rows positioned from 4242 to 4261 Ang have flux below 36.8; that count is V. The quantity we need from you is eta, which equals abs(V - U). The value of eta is 9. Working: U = 9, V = 0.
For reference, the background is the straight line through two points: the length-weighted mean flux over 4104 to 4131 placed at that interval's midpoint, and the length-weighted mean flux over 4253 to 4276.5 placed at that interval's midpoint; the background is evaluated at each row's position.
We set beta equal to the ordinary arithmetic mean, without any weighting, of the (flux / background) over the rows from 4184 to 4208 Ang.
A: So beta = 0.99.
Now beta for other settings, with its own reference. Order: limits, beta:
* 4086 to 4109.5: 0.99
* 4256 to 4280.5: 1.00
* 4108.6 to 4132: 1.00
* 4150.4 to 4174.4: 1.04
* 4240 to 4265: 1.01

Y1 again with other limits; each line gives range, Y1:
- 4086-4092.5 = 4092.04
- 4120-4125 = 4123.25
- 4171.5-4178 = 4171.96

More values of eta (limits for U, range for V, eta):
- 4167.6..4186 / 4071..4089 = 13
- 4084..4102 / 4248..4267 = 0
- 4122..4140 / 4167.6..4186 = 11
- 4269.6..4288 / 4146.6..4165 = 7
